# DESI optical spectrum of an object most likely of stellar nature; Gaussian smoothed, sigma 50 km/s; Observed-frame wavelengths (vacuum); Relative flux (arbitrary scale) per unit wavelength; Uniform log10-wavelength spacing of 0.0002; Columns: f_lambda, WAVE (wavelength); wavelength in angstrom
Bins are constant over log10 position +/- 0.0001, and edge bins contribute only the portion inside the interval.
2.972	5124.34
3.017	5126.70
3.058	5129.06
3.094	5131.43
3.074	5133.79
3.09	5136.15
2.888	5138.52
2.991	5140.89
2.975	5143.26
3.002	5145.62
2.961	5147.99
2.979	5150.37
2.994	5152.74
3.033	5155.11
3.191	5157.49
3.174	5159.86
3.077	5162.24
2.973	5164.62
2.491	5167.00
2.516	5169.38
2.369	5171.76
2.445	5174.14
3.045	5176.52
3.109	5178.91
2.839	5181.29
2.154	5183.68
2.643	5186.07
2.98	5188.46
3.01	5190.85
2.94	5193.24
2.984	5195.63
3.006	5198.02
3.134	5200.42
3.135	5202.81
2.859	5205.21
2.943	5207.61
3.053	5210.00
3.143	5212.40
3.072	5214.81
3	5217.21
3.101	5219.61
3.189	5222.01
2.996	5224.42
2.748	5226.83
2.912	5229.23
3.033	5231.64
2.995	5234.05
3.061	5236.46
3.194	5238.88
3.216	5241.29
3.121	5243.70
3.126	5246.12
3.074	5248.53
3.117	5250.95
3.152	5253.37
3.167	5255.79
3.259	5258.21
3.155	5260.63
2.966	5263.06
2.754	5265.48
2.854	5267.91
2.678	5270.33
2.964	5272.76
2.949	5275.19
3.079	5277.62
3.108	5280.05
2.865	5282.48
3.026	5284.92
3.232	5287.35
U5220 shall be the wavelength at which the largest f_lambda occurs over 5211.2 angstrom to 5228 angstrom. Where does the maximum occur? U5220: 5222.01 angstrom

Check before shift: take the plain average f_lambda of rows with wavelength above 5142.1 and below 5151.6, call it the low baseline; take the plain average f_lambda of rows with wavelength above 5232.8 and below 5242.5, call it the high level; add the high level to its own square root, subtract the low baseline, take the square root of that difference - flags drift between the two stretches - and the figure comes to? 1.38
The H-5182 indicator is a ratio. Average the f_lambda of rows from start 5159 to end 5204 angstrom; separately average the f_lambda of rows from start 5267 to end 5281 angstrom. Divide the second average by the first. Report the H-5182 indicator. 1.034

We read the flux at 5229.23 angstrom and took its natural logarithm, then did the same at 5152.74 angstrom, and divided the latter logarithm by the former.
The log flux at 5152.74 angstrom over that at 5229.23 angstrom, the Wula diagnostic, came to 1.03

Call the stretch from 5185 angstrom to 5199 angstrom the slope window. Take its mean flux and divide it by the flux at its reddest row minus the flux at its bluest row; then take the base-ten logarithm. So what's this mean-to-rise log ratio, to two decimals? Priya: 0.91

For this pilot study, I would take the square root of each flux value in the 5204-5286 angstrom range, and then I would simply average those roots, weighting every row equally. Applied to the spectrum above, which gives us 1.739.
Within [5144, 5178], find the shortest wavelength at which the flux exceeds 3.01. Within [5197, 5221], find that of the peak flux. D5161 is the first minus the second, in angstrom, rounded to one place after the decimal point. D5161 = -57.3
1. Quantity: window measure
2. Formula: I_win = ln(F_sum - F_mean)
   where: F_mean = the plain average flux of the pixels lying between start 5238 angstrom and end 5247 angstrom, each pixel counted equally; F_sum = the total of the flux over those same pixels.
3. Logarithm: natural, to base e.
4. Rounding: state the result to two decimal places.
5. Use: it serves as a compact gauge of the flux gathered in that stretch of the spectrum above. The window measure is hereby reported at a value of 2.25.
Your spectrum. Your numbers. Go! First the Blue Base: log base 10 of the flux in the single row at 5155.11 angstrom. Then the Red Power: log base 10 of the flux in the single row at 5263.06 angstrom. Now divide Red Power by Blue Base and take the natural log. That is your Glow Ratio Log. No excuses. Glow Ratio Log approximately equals -0.020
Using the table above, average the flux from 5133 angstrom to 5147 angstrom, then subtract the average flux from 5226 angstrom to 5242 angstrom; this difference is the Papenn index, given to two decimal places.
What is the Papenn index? -0.02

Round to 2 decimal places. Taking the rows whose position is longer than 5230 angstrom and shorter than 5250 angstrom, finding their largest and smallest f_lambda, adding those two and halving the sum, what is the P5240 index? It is 3.11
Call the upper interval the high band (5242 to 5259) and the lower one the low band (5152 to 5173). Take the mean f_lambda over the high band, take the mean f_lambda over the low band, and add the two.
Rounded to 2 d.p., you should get 6.01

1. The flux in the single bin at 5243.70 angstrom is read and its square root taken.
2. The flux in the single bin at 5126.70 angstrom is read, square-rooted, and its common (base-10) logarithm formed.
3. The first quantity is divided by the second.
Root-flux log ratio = 7.37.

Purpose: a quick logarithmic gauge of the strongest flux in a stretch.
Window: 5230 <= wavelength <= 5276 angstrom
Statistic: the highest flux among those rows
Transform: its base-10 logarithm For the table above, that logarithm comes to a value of 0.513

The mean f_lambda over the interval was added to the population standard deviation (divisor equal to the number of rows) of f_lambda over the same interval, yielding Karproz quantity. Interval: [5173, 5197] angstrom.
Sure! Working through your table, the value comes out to 3.11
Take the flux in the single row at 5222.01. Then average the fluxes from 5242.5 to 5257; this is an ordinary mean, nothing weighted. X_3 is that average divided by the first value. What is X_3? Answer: 0.98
